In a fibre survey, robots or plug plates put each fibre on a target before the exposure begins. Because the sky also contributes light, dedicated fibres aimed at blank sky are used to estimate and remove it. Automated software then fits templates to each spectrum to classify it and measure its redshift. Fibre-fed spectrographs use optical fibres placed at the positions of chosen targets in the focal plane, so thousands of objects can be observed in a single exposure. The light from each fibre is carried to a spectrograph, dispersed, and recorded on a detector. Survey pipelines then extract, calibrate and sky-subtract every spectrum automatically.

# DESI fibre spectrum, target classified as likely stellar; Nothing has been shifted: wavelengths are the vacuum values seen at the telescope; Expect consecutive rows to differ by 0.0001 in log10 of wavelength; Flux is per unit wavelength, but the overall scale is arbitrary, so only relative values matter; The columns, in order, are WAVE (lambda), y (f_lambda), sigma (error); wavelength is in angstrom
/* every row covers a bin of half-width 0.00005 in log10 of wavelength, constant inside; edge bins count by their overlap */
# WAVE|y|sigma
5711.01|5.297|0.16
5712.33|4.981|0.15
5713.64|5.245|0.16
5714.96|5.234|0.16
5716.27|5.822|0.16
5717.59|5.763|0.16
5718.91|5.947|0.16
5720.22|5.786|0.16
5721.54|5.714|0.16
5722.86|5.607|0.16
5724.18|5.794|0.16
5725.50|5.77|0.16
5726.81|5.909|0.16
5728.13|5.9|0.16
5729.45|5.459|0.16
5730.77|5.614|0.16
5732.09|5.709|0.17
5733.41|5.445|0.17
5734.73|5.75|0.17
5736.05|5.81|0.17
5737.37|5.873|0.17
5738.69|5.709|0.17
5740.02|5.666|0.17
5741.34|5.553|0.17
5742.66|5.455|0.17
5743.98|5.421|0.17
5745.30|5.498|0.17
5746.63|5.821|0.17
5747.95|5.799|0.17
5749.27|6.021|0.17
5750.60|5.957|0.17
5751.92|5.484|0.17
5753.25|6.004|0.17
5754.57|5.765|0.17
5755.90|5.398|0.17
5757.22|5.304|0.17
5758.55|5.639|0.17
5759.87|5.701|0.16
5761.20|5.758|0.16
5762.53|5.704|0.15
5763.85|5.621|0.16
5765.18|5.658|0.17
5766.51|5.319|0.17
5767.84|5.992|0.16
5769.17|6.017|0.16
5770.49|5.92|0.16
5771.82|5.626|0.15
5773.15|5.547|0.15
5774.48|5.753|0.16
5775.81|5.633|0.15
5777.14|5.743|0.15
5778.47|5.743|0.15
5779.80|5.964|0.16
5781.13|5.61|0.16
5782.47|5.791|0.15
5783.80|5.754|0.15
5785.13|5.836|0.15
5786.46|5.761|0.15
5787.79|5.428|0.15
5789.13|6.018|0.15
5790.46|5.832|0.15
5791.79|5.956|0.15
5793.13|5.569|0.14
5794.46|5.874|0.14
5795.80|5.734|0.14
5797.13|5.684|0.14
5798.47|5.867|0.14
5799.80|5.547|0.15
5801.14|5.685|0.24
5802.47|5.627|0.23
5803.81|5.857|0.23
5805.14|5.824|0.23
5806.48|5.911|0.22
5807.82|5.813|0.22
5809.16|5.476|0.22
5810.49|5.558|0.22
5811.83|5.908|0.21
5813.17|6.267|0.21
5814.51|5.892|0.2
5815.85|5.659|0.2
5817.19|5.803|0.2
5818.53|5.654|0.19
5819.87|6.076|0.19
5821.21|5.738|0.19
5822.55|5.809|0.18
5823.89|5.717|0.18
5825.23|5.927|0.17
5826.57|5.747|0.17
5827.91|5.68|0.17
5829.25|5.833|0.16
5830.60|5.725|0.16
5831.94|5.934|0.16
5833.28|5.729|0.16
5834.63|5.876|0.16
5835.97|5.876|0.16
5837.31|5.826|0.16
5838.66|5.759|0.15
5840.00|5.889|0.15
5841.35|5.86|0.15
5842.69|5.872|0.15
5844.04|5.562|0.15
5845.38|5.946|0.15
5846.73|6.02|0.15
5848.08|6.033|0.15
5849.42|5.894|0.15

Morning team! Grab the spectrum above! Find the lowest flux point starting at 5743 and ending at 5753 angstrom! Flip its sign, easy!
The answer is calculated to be -5.42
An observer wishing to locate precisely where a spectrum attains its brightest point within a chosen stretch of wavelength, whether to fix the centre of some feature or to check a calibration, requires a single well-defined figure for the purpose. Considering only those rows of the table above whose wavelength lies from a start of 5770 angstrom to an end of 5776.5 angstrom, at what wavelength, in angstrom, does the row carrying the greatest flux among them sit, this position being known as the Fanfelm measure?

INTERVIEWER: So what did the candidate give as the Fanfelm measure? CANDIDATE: 5770.49 angstrom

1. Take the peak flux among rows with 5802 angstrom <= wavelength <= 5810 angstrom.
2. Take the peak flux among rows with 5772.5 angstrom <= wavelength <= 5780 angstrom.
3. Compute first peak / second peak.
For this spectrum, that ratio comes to 0.99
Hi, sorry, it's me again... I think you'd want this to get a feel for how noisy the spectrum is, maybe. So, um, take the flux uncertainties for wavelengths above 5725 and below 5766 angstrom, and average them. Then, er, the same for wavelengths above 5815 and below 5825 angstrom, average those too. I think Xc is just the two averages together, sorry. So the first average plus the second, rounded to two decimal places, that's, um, 0.36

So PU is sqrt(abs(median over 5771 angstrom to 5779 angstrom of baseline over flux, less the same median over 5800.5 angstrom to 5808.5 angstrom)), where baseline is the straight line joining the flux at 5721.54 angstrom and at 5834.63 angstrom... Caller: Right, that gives 0.125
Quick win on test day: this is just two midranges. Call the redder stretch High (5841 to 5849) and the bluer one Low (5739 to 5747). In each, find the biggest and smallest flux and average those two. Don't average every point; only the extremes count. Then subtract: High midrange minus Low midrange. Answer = 0.18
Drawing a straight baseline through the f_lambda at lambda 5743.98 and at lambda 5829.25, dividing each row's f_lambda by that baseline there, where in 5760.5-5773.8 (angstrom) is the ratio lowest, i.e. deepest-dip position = 5766.51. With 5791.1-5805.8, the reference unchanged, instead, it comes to 5799.80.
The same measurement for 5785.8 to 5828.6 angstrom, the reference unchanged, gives 5809.16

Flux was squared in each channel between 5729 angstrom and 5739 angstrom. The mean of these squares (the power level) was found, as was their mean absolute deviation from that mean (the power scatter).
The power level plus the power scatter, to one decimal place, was 33.6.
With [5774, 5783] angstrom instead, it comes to 33.9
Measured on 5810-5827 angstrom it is 35.7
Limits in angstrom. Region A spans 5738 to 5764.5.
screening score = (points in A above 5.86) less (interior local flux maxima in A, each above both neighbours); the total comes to -1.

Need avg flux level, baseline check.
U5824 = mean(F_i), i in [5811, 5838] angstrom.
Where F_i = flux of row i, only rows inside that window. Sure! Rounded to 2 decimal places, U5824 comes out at 5.83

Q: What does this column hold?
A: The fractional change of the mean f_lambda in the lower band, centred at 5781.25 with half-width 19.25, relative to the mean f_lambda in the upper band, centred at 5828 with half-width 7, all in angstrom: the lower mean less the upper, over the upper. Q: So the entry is -0.0088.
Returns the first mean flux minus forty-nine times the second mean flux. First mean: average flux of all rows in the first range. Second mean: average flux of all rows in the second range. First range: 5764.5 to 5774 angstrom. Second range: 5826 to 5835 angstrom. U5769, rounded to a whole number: -278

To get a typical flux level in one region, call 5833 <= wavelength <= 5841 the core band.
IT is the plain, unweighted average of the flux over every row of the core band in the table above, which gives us 5.83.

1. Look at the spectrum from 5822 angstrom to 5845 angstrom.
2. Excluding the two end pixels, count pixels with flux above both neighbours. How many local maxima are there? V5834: 5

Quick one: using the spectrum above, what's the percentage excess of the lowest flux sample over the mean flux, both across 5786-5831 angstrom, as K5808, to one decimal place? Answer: -6.1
